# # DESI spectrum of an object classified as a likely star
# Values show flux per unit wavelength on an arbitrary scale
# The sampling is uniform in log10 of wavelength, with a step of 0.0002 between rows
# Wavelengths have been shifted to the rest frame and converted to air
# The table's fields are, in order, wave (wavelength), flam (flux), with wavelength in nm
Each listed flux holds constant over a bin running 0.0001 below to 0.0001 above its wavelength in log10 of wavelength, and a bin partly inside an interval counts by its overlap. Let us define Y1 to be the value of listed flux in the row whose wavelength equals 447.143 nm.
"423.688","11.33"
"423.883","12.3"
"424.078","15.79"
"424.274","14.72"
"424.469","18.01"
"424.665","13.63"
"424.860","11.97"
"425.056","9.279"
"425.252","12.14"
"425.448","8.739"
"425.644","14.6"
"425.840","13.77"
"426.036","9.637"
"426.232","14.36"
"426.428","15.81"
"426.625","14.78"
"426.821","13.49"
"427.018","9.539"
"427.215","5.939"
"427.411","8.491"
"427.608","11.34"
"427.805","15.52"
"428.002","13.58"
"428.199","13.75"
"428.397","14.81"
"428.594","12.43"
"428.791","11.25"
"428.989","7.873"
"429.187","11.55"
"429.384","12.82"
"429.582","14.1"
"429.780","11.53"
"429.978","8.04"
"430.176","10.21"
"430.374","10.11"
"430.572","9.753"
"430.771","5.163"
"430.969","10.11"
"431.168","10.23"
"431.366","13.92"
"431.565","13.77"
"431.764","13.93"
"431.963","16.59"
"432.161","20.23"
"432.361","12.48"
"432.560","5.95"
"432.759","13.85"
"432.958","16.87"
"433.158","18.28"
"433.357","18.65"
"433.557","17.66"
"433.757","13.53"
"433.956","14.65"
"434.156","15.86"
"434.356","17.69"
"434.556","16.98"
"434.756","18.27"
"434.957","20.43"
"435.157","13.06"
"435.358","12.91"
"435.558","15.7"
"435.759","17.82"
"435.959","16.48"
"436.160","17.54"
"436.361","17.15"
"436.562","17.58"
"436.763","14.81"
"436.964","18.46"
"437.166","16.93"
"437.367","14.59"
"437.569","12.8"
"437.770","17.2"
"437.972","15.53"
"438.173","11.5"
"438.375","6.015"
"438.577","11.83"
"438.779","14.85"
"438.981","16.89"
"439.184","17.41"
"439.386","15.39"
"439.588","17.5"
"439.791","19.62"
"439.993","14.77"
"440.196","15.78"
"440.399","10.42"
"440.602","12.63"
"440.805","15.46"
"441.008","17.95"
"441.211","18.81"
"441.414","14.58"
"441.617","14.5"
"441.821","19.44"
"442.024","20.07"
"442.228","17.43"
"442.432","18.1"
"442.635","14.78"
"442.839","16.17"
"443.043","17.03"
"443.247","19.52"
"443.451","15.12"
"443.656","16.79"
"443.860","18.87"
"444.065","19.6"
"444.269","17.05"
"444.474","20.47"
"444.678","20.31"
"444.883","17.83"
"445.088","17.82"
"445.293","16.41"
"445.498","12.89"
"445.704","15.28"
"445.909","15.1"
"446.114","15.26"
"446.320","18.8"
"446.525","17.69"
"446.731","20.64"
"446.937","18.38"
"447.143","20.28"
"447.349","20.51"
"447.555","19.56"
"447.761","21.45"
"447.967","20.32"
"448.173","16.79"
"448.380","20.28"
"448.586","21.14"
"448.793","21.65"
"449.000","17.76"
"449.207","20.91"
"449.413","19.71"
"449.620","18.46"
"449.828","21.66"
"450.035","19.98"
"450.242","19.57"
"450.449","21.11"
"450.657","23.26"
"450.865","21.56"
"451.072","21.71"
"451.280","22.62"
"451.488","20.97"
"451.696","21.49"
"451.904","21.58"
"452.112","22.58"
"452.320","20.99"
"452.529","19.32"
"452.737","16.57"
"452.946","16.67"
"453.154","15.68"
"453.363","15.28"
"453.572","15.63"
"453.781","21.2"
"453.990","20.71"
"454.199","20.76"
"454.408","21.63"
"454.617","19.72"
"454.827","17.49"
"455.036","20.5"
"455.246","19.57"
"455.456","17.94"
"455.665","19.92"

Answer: 20.28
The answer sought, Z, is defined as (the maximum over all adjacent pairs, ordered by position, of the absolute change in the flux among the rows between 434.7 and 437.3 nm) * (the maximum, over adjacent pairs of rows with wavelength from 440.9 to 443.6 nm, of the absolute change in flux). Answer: 36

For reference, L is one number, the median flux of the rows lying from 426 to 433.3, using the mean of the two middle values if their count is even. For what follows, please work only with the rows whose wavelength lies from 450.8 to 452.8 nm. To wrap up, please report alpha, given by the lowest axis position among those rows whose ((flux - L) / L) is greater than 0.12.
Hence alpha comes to 450.865 nm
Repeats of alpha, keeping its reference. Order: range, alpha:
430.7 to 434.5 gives 431.963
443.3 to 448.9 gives 443.451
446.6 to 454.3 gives 446.731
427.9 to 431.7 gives 428.397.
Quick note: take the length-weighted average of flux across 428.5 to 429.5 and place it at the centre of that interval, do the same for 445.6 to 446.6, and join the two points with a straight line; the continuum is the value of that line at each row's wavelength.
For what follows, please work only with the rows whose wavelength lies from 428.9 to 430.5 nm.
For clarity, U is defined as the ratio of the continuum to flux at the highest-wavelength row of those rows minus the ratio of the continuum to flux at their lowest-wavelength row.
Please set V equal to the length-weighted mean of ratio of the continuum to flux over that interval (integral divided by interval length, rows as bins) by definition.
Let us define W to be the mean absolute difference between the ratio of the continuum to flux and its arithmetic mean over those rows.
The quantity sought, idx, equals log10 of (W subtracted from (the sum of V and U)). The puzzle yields -0.192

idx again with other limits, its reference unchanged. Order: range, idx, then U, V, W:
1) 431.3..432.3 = -0.357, -0.26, 0.79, 0.10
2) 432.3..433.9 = -0.200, -0.04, 0.96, 0.28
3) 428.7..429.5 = -0.108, -0.11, 1.06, 0.18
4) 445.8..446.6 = -0.119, -0.15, 0.99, 0.09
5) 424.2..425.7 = -0.155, 0.03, 0.82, 0.16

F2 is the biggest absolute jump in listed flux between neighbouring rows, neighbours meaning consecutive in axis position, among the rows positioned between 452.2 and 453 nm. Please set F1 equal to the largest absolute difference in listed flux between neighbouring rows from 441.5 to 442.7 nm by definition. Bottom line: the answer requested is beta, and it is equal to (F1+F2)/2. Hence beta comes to 3.8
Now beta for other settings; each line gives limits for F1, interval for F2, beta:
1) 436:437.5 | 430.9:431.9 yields 3.7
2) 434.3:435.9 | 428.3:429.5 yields 5.5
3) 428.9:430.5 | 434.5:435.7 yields 5.5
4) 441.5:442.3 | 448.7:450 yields 4.4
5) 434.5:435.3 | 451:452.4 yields 4.5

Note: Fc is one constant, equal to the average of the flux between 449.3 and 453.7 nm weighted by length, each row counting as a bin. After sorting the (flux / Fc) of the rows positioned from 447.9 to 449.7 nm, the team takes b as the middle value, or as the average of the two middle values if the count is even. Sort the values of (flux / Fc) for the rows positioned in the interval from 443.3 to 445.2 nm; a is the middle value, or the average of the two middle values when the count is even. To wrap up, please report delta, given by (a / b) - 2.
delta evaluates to -1.1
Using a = 0.90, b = 1.02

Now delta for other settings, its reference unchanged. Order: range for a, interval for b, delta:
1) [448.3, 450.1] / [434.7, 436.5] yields -0.8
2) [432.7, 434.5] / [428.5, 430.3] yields -0.5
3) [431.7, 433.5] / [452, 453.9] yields -1.0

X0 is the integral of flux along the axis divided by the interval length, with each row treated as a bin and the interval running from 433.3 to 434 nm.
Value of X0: 16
